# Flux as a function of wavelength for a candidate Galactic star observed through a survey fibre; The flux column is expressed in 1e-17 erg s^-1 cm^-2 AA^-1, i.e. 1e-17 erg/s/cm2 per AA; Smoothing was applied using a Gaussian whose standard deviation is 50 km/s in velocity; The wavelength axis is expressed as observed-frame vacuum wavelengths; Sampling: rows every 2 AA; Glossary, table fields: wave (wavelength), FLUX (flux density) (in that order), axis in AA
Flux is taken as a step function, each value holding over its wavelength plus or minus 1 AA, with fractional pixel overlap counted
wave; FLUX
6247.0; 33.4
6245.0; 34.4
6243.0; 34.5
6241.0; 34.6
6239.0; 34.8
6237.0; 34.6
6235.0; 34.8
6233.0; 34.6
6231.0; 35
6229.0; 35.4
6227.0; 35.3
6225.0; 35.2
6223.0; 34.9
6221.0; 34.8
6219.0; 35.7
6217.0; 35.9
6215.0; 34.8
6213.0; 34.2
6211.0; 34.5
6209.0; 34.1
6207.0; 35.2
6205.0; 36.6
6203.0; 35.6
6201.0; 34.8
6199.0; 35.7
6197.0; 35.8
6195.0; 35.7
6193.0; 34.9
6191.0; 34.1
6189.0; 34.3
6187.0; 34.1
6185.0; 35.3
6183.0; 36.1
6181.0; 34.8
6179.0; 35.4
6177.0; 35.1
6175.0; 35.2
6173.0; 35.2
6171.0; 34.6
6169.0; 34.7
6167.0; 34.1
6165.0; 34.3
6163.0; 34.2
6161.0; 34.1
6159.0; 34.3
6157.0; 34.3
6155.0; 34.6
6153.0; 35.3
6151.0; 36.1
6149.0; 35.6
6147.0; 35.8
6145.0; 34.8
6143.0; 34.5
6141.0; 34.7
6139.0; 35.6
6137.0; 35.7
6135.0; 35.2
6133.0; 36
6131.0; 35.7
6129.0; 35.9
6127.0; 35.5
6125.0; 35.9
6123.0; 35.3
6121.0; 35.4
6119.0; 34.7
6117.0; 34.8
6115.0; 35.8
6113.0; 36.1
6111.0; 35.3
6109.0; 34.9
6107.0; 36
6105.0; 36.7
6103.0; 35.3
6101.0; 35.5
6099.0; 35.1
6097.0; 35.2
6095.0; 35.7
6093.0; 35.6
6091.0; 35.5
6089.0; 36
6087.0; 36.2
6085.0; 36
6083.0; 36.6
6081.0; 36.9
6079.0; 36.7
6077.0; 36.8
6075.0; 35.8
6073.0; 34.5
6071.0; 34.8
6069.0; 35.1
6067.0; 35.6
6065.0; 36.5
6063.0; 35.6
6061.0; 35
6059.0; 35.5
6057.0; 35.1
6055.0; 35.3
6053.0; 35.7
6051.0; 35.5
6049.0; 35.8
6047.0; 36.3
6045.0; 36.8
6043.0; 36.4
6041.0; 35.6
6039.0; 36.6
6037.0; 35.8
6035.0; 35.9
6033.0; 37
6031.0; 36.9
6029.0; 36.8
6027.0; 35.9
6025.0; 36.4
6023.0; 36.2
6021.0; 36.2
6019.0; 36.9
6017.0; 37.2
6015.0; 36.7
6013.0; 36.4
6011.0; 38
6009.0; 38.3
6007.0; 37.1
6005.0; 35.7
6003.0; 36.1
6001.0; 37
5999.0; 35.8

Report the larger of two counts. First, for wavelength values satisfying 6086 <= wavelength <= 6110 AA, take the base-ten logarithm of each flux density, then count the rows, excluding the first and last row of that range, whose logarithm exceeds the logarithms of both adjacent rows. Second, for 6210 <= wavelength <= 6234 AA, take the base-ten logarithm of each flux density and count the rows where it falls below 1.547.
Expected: 8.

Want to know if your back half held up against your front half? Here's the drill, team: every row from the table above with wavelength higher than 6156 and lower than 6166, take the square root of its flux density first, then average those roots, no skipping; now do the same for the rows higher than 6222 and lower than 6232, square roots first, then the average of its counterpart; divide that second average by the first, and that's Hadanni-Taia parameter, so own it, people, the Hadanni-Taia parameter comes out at 1.01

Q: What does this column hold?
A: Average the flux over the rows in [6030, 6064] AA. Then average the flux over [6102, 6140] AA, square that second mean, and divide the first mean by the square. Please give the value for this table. 0.0284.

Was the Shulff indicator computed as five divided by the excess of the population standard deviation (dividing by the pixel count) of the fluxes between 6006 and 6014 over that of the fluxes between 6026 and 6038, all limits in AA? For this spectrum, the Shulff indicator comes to 22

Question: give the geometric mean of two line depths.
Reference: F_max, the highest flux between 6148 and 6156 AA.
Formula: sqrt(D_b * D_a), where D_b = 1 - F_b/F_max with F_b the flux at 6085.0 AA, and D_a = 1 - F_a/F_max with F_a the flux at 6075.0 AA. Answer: 0.005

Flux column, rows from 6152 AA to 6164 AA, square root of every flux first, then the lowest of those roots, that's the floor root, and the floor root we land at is 5.840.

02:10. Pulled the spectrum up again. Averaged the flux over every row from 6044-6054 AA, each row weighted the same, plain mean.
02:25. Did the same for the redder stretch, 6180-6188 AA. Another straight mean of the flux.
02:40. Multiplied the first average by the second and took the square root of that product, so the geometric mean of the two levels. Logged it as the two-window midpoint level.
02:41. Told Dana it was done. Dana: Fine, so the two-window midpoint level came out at 35.5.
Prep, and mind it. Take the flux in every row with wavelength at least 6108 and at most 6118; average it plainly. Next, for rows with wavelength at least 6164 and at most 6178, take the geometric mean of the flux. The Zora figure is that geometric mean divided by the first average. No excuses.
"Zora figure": 0.98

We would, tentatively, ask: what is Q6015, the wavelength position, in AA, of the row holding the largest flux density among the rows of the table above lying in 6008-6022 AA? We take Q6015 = 6009.0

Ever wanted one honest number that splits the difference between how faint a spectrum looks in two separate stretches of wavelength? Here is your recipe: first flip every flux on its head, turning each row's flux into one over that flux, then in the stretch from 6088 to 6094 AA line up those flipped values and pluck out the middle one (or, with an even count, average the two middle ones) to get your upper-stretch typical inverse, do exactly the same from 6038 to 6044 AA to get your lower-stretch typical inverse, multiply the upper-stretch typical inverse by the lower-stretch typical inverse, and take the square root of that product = 0.0278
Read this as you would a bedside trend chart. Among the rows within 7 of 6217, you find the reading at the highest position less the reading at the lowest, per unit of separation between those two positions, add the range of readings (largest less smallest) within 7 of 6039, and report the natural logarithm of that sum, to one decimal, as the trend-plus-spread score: 0.4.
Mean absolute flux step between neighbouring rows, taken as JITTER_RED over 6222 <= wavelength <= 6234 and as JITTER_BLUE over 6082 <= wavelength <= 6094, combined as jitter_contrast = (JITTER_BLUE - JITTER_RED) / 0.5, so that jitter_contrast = 0.12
